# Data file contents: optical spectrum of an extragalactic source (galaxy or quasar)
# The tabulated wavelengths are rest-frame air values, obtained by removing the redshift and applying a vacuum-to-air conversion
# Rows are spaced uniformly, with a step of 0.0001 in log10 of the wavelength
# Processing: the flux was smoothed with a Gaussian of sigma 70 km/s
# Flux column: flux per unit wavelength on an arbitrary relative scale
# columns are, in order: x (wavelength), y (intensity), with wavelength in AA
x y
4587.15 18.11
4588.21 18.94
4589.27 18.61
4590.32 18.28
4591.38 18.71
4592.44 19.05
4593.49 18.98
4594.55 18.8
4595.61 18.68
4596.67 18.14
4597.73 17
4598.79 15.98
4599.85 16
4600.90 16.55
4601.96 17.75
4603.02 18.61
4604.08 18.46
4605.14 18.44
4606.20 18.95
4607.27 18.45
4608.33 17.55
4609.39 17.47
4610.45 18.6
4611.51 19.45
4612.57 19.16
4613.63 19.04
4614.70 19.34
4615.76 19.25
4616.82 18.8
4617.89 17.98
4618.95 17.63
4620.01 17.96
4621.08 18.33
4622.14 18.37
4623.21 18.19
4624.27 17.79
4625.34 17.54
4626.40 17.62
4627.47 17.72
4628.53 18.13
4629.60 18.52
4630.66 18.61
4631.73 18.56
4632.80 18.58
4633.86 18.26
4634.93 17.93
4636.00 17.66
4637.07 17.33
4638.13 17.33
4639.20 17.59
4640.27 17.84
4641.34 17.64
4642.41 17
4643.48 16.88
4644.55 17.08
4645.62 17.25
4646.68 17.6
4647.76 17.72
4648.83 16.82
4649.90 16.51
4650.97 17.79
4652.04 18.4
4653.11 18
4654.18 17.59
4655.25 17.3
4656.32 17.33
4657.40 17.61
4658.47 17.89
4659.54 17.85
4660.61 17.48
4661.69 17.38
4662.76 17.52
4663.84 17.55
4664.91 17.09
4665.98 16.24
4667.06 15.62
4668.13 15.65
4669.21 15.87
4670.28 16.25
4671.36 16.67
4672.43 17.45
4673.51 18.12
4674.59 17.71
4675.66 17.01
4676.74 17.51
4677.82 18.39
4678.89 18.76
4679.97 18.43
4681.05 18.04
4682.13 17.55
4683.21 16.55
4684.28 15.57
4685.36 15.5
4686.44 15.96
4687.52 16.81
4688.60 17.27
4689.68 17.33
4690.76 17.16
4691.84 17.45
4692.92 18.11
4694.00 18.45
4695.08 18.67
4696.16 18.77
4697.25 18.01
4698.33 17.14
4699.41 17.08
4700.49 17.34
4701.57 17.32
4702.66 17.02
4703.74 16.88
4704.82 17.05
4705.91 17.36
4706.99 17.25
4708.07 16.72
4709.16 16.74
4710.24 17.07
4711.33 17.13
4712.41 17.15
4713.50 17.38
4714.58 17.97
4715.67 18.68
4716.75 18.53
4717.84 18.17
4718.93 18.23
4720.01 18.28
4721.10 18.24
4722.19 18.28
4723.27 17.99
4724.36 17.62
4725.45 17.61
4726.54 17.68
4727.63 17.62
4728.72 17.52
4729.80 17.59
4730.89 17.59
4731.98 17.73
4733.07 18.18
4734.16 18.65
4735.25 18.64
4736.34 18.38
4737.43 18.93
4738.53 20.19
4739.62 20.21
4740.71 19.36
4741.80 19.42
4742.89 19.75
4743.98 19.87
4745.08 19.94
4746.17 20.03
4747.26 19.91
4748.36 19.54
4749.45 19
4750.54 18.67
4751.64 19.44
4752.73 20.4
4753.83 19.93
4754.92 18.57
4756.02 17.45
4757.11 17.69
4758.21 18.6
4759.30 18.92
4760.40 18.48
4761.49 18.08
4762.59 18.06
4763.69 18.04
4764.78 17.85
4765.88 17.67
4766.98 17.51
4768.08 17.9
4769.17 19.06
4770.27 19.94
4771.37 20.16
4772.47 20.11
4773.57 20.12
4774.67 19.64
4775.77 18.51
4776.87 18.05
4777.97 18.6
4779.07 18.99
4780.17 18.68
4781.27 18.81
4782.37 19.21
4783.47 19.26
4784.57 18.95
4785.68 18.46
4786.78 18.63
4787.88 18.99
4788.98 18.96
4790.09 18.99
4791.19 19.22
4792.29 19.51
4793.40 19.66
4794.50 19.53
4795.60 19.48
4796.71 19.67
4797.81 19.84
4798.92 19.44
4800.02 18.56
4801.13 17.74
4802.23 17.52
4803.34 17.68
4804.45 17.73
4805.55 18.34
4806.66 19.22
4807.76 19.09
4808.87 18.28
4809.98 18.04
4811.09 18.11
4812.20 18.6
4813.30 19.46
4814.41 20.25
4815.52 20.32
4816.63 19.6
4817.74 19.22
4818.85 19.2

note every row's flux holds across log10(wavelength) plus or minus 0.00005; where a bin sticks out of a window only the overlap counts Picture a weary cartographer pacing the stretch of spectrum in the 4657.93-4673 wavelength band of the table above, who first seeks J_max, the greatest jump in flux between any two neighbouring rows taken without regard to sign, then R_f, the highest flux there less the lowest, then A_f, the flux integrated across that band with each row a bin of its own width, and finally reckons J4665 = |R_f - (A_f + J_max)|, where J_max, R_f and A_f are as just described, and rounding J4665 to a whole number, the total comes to 253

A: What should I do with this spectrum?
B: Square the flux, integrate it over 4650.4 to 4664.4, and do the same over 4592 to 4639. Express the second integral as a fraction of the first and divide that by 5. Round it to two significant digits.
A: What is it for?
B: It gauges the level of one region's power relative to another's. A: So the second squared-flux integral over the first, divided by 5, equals 0.71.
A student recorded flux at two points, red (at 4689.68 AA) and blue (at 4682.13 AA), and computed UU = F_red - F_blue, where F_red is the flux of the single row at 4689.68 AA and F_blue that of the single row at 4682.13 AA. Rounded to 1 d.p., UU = -0.2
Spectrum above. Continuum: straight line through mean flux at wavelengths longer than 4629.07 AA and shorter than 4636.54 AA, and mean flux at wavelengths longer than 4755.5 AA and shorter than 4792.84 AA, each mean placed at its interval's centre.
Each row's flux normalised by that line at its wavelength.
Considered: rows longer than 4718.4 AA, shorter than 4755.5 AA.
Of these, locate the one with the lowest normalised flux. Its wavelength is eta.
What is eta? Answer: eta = 4728.72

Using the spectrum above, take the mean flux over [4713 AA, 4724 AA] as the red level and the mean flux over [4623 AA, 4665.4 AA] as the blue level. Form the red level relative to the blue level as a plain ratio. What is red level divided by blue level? 1.03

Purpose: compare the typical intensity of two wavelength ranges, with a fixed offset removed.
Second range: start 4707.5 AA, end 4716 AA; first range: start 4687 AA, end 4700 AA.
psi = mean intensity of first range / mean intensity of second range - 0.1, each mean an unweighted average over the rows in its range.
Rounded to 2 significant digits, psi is 0.92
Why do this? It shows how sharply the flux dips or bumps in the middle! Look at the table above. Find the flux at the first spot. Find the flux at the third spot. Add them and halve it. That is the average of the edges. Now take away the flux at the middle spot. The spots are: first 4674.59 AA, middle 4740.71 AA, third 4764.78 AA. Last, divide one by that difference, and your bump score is -1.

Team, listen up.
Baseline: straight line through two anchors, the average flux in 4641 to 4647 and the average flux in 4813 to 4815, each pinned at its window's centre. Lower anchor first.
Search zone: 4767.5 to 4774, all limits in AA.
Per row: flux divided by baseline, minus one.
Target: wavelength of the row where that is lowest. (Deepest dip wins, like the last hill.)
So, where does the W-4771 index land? 4768.08 AA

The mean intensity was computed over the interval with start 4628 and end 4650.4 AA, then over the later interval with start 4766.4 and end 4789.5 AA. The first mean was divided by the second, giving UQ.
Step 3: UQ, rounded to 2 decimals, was 0.93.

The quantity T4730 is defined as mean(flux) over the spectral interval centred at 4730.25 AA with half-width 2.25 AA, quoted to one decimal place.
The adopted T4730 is 17.6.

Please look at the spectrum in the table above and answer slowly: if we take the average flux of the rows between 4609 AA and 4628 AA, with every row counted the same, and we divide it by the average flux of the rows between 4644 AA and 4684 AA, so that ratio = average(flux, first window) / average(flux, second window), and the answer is 1.06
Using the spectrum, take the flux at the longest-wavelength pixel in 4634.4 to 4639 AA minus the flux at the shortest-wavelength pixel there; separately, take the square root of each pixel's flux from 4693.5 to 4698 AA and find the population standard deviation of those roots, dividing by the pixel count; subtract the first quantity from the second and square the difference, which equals 0.4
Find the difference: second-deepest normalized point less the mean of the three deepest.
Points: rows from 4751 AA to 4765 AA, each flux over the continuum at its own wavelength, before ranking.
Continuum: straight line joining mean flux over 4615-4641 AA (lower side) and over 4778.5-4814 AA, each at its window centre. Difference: 0.002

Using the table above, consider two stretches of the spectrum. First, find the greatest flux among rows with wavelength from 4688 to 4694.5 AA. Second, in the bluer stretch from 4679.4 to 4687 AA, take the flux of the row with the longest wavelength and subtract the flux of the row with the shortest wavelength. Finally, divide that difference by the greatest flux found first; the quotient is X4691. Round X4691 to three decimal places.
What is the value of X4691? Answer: -0.134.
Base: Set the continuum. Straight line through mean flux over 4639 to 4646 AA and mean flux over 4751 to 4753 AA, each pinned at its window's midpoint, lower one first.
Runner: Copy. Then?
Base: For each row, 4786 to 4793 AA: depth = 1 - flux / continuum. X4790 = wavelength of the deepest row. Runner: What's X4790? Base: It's 4786.78 AA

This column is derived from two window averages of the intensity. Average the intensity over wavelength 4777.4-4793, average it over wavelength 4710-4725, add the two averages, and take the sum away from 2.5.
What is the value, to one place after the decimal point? -34.4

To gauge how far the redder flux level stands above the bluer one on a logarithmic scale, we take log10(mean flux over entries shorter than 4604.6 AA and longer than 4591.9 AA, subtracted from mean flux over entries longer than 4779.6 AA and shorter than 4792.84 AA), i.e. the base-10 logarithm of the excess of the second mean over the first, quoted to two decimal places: 0.06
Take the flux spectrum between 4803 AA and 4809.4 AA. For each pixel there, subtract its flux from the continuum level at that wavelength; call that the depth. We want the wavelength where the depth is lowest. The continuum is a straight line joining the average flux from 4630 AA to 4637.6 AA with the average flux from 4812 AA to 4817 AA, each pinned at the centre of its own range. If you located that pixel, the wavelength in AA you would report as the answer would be 4806.66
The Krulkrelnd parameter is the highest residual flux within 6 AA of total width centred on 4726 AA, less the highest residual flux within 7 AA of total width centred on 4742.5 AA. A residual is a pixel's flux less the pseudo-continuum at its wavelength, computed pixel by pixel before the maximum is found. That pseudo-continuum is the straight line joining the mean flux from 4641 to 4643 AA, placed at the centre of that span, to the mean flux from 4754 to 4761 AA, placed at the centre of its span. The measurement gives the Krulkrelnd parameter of -2.1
